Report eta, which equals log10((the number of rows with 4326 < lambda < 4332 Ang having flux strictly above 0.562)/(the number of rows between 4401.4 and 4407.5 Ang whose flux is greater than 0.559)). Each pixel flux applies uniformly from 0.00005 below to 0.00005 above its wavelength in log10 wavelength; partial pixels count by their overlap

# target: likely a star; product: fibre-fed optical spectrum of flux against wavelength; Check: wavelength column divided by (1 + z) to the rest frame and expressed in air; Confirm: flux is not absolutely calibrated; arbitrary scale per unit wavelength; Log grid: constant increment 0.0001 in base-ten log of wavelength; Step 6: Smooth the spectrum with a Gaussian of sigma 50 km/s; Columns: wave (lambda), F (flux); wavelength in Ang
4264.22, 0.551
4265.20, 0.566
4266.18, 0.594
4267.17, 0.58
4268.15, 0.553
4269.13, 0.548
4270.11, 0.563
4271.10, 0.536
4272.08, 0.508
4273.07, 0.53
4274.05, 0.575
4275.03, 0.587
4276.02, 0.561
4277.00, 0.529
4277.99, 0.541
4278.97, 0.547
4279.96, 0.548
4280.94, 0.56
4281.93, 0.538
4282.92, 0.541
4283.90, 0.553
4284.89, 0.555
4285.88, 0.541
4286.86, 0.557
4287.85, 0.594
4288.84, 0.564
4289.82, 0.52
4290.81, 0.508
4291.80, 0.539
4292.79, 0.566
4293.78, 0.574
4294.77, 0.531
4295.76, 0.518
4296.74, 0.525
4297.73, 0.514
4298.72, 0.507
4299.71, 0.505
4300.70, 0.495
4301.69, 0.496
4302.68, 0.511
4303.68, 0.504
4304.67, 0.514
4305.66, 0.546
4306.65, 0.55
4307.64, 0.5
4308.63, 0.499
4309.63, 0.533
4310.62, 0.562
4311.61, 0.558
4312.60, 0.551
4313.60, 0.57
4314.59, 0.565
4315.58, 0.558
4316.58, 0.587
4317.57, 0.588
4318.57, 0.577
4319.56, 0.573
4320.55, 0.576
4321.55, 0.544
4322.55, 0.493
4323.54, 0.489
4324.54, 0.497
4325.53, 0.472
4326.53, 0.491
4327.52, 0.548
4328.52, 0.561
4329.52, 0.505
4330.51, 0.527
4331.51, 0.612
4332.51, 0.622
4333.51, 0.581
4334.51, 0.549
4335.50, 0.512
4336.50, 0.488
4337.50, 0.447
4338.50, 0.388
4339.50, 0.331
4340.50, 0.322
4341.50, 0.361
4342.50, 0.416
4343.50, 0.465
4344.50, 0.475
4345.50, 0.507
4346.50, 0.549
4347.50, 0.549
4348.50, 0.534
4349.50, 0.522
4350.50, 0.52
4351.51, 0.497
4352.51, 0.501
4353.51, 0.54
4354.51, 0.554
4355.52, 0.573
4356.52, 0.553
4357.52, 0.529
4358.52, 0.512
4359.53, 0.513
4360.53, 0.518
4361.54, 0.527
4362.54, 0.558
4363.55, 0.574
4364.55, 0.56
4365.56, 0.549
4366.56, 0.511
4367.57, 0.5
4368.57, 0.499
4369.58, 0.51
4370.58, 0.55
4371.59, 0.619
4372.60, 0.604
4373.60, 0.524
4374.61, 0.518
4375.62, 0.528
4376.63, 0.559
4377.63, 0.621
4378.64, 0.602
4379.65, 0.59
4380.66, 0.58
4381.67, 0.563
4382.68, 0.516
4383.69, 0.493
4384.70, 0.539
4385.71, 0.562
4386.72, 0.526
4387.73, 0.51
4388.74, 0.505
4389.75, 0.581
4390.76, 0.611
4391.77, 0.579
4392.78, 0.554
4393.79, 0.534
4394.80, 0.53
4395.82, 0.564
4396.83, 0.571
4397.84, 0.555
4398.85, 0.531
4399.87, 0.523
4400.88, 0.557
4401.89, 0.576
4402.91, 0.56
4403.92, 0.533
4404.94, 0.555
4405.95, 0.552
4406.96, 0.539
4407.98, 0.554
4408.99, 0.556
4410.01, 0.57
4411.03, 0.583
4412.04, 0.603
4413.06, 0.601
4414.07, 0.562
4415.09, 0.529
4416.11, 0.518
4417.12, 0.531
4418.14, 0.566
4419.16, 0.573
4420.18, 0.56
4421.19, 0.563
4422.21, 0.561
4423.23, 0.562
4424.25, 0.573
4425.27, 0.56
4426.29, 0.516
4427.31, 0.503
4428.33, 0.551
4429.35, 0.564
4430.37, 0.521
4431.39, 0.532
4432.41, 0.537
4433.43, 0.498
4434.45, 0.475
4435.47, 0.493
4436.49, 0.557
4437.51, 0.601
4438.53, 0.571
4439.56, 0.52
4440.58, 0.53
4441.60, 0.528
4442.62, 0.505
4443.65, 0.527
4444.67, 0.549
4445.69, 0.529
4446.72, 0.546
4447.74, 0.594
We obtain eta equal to -0.3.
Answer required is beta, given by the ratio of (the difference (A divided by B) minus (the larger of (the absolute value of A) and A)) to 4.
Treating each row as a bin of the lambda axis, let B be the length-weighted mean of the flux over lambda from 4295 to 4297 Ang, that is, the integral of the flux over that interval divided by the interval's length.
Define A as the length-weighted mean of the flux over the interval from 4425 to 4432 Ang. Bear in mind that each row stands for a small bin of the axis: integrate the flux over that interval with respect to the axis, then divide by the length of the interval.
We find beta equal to 0.121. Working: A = 0.534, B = 0.525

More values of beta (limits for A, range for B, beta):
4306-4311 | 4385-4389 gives 0.118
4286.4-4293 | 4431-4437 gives 0.129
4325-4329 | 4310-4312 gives 0.102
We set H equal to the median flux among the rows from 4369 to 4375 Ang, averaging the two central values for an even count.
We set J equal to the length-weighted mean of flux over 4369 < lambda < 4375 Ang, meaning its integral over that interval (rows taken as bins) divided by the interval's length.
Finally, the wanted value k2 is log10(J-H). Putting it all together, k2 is -1.77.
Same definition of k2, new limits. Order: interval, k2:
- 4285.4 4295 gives -3.01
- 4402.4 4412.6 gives -2.30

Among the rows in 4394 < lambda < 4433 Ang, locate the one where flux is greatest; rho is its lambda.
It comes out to 4412.04 Ang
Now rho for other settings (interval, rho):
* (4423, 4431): 4424.25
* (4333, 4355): 4333.51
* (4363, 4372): 4371.59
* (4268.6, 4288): 4287.85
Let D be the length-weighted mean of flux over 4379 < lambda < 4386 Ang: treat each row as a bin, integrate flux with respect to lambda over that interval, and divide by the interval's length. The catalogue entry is 0.55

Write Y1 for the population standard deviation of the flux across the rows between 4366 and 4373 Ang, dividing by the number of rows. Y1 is 0.047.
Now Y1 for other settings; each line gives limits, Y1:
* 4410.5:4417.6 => 0.033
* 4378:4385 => 0.037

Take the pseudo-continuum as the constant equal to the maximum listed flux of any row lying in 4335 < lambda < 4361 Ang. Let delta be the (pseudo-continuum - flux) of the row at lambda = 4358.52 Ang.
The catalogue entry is 0.061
